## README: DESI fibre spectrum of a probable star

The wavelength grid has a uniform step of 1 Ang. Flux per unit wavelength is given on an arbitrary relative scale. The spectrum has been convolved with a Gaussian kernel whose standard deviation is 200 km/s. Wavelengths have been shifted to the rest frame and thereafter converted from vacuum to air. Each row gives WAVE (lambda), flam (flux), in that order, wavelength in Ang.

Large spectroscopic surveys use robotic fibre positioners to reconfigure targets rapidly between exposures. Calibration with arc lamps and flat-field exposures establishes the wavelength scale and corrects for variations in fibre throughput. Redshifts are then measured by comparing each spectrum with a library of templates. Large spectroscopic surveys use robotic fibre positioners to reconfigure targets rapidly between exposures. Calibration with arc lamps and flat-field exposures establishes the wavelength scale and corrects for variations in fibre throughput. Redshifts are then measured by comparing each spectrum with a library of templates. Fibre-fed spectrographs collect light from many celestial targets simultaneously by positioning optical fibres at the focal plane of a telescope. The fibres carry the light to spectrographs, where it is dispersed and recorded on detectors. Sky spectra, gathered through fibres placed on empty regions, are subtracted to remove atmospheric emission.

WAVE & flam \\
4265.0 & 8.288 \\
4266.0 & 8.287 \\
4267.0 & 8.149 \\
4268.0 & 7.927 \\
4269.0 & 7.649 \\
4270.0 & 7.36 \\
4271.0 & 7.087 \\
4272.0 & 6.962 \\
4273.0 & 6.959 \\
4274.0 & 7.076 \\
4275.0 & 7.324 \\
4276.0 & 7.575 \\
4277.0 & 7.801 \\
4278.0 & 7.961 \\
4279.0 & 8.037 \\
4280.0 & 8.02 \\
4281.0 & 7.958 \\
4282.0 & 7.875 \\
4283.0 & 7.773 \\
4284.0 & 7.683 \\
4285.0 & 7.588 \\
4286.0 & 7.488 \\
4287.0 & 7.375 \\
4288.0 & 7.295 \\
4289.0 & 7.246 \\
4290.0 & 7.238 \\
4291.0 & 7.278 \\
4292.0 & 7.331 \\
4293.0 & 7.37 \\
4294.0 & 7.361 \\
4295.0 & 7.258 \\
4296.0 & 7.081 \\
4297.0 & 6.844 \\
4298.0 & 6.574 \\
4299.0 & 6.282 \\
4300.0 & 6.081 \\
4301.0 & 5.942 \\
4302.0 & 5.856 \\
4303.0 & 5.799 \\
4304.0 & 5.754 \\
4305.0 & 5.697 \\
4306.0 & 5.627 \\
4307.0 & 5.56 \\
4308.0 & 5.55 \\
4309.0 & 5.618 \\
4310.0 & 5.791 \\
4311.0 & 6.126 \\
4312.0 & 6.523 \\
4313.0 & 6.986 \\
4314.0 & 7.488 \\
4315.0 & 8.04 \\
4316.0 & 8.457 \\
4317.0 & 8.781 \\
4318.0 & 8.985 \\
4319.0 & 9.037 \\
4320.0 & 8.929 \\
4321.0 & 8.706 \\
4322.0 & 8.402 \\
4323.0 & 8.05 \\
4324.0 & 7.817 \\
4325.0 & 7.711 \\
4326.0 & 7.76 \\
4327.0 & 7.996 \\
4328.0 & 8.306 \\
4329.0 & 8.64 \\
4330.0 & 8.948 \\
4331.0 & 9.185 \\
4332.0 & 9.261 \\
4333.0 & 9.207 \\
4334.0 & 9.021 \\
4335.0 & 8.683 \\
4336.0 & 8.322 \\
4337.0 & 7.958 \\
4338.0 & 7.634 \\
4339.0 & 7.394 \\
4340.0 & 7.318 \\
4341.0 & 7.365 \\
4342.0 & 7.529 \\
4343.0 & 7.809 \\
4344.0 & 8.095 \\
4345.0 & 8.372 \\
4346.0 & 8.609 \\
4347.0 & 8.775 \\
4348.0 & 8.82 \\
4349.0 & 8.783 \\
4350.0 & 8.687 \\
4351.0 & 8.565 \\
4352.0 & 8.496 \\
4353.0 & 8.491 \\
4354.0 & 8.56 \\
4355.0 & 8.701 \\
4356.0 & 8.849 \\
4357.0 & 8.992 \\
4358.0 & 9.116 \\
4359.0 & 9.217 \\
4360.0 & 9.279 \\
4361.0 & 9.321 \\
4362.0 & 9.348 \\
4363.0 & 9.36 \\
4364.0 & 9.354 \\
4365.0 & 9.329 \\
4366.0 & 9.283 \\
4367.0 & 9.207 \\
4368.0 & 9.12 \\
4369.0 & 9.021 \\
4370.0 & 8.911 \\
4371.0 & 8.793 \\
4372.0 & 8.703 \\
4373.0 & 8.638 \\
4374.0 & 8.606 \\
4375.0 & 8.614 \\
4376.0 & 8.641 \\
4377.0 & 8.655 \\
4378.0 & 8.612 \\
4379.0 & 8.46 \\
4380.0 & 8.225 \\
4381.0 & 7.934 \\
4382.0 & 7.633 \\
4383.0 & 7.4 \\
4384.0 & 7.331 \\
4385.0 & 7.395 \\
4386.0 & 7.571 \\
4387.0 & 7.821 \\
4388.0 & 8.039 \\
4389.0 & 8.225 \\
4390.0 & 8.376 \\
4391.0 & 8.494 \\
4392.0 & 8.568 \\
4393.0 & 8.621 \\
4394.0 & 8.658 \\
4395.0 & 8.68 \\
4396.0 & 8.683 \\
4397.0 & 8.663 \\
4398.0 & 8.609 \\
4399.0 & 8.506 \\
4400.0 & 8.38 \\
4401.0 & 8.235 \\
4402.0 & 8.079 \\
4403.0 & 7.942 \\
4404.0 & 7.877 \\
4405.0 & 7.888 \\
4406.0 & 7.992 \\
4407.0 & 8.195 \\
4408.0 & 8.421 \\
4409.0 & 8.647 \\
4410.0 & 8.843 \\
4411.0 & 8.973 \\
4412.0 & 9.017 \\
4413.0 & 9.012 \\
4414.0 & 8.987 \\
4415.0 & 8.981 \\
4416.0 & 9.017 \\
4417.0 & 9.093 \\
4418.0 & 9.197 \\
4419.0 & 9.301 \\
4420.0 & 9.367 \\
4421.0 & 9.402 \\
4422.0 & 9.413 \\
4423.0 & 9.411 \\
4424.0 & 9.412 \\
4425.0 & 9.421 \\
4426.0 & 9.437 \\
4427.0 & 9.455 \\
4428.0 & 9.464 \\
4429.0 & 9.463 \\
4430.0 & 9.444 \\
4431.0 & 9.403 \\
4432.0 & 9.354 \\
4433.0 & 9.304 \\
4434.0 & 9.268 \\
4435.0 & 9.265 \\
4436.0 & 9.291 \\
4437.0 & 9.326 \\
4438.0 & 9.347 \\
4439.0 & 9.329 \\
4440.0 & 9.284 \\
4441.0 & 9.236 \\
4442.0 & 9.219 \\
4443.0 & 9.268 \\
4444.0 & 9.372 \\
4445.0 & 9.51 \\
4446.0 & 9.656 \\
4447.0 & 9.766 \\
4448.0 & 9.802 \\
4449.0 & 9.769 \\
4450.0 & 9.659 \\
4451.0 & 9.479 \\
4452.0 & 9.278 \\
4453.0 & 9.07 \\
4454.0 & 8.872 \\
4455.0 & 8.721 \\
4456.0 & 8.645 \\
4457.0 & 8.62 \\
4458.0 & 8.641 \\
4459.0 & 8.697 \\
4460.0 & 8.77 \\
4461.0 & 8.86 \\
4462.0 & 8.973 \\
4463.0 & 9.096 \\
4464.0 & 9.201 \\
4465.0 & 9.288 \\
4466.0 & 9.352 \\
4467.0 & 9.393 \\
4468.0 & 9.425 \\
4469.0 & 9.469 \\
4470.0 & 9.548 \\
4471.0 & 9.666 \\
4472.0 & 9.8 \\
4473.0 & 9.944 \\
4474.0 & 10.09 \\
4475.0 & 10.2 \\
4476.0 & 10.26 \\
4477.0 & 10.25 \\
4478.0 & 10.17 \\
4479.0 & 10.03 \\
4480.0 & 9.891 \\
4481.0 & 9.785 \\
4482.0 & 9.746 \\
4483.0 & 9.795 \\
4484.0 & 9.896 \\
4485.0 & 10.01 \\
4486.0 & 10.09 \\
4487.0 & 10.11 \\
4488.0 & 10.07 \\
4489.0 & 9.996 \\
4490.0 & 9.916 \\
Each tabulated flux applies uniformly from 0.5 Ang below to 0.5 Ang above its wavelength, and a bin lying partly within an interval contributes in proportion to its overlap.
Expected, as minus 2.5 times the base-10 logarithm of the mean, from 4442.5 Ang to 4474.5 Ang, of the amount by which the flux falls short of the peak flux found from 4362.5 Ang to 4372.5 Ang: 3.1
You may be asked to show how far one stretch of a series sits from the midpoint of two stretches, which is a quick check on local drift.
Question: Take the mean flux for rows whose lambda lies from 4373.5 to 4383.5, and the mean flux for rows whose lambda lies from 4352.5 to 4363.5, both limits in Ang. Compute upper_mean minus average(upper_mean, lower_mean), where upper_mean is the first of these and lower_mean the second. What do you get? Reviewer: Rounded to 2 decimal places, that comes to -0.37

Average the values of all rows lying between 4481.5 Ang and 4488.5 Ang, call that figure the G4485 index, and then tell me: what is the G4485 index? 10.0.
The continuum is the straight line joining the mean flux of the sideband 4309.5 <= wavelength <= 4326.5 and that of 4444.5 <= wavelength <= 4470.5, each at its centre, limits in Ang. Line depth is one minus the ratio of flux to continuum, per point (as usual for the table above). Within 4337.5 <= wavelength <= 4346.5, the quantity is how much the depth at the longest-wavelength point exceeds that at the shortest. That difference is -0.111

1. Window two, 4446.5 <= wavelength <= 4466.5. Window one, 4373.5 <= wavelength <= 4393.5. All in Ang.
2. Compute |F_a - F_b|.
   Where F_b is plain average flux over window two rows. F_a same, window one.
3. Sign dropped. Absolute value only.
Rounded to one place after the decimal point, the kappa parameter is 1.0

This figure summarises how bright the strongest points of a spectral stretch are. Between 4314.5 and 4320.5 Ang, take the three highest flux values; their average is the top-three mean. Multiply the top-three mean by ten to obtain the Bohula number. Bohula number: 90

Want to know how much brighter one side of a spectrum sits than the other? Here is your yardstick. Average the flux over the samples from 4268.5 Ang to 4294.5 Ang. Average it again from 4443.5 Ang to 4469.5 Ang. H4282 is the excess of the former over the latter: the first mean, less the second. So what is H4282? -1.7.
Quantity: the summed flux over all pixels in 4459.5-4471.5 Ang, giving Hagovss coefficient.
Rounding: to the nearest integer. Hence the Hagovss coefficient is 111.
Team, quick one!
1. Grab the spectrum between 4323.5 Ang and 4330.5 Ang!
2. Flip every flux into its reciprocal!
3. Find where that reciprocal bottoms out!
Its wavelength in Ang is 4330.0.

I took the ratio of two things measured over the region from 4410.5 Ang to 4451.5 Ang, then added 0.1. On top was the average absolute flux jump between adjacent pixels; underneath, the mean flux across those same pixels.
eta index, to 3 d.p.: 0.105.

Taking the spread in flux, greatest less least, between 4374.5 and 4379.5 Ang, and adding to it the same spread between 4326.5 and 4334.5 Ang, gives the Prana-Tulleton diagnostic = 1.46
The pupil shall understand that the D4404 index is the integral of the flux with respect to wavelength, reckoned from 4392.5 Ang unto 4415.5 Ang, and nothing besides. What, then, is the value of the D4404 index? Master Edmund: 196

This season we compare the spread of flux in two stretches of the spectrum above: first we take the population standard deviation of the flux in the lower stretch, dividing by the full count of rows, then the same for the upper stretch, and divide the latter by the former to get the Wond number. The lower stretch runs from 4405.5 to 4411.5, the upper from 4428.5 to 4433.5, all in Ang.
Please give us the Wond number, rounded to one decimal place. 0.2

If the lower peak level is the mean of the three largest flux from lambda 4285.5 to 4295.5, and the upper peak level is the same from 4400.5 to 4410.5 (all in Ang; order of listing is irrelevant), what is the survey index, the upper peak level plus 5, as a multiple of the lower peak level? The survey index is 1.84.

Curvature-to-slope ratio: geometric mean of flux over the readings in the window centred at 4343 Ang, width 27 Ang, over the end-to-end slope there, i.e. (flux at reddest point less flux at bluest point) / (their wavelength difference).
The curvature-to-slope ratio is -2207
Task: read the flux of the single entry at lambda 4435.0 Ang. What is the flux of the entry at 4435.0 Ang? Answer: 9.265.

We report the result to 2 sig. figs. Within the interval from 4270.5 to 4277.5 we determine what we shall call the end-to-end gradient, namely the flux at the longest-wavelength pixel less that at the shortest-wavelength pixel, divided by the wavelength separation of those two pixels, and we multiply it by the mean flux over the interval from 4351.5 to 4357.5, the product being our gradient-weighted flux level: 1.0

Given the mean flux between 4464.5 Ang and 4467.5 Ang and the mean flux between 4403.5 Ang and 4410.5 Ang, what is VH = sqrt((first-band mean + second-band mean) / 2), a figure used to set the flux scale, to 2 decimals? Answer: 2.97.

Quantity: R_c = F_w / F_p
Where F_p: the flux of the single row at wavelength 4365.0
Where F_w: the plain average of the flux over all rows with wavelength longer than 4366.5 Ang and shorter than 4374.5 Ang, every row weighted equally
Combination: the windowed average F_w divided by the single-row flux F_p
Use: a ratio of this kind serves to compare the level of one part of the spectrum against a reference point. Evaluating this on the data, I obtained 0.95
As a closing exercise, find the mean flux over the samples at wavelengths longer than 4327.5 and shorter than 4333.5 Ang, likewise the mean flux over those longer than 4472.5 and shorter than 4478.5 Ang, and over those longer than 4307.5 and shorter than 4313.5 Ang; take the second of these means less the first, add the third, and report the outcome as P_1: 7.3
